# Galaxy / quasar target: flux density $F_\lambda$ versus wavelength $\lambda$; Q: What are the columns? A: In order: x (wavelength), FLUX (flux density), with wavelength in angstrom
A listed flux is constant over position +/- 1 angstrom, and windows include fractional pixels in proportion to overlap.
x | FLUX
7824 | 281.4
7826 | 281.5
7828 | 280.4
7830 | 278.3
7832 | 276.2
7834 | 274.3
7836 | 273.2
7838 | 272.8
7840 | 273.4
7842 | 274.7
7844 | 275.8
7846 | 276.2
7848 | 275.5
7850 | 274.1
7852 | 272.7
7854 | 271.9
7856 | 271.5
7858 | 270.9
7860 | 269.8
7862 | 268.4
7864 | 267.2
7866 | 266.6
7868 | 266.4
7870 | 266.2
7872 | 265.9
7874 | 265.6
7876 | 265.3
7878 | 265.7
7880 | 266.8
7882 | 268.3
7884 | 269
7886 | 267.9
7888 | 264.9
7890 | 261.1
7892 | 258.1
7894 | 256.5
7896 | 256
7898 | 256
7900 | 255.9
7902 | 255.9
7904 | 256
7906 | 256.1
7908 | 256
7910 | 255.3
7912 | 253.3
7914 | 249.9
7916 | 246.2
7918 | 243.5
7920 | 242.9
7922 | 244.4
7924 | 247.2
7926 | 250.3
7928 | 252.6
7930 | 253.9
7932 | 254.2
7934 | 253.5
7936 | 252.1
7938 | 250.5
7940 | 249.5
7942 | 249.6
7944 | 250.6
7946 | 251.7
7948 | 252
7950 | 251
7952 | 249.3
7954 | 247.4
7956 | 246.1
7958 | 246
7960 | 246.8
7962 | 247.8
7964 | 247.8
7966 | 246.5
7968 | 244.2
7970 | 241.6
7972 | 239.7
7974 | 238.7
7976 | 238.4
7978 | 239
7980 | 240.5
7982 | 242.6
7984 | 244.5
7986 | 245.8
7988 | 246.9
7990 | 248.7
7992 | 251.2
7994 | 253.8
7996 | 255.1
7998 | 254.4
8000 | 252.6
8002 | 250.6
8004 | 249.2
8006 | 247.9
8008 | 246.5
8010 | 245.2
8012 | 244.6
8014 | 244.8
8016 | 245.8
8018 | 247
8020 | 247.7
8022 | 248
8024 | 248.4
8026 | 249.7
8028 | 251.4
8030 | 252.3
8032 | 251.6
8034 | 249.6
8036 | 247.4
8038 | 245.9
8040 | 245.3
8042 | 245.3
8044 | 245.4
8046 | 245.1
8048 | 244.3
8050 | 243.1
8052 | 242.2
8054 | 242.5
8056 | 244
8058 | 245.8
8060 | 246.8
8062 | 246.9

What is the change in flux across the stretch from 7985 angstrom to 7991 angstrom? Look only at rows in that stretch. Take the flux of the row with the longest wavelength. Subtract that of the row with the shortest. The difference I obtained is 2.9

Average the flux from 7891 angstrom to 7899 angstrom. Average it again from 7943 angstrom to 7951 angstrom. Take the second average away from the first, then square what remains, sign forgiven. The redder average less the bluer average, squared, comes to 28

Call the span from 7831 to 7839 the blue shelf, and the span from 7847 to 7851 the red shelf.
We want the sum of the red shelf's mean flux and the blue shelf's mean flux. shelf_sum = 549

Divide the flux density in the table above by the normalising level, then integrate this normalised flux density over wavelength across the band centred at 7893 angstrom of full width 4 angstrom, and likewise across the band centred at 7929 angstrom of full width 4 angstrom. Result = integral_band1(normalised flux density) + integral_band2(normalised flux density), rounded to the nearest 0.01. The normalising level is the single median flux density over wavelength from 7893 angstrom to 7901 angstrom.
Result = 7.98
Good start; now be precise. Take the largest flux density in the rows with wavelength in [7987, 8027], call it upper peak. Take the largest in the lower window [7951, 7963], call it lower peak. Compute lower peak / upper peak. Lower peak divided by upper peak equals 0.98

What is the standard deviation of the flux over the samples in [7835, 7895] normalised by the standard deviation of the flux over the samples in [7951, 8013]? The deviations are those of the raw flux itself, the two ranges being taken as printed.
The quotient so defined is 1.1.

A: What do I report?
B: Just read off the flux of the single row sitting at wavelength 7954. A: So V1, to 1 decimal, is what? 247.4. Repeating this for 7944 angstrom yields 250.6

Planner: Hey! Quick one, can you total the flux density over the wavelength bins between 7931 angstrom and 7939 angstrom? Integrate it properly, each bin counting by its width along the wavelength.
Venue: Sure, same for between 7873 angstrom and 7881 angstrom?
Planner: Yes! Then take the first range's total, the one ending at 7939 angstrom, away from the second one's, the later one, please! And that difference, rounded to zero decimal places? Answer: 106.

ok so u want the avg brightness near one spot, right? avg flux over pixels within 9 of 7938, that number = 252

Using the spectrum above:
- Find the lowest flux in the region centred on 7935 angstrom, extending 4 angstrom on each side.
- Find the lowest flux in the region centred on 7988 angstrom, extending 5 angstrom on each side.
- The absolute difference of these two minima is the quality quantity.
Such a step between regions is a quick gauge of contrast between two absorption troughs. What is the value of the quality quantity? 6.0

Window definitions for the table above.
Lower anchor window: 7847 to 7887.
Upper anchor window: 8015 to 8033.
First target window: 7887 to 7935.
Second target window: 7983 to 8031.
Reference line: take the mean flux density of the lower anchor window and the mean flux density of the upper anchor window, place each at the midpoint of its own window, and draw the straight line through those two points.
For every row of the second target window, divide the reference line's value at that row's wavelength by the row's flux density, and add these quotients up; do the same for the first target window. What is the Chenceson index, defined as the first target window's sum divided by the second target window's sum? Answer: 1.03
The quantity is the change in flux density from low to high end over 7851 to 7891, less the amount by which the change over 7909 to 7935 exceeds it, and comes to -21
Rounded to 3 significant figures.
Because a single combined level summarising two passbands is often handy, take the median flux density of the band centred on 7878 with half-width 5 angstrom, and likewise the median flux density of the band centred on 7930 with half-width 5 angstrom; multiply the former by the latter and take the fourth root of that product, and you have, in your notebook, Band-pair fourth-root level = 16.1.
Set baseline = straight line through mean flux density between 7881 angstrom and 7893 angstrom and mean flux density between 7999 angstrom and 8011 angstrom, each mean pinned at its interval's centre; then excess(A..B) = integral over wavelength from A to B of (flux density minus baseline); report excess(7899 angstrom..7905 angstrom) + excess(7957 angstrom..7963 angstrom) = -89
